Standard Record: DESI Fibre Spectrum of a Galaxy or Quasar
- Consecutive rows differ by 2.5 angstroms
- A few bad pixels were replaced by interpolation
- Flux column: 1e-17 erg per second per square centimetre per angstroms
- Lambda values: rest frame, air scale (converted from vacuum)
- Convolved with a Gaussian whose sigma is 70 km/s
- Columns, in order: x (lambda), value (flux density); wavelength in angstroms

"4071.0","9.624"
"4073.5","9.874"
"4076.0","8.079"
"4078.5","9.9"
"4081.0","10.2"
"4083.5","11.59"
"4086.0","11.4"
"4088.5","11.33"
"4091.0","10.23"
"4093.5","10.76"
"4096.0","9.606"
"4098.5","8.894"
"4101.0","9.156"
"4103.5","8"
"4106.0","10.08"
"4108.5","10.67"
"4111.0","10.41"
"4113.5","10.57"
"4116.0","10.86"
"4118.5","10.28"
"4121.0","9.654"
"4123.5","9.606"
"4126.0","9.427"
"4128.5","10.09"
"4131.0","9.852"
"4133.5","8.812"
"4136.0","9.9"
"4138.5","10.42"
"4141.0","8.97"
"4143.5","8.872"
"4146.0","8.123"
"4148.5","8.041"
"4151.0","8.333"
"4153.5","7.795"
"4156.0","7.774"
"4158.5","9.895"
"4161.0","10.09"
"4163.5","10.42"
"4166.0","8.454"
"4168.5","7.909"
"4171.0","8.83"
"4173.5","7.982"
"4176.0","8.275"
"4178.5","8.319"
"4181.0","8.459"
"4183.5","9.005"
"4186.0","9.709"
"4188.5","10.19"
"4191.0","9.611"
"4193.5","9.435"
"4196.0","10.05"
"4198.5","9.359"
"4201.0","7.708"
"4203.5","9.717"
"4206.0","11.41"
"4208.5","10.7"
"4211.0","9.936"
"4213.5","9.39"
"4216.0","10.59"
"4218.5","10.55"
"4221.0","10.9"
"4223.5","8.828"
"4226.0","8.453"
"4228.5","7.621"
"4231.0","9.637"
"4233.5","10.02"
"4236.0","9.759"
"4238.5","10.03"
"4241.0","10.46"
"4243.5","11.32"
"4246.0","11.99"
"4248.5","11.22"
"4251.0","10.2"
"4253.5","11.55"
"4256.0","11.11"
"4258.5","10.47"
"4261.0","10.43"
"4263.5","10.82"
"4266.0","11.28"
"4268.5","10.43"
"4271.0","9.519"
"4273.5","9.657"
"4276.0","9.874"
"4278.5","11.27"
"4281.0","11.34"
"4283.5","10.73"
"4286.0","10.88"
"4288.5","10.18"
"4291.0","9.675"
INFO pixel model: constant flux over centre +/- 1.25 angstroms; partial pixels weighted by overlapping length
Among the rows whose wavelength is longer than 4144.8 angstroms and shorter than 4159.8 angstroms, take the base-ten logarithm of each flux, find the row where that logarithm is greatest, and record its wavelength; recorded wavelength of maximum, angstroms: 4158.5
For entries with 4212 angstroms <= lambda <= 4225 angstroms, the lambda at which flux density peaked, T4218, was 4221.0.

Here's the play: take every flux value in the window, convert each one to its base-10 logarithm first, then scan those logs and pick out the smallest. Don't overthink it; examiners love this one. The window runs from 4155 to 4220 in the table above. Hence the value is 0.887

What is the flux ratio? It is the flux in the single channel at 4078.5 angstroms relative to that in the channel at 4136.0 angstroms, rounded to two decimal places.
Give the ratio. 1.00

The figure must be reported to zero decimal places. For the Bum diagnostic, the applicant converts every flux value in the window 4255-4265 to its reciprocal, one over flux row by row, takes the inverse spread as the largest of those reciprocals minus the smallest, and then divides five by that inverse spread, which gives 852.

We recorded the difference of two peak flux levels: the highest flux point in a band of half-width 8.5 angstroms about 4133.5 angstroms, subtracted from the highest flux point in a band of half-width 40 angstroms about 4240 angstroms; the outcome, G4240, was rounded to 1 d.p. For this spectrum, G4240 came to 1.6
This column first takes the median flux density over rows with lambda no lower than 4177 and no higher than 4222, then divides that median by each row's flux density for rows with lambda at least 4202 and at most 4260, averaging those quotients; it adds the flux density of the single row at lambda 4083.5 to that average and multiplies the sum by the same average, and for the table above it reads 12.0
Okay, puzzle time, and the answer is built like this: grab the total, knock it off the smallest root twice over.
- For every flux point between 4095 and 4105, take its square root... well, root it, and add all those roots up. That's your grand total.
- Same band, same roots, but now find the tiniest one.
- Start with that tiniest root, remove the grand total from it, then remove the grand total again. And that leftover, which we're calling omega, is -21.04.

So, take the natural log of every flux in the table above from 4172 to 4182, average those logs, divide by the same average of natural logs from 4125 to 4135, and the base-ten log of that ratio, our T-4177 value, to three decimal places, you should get -0.029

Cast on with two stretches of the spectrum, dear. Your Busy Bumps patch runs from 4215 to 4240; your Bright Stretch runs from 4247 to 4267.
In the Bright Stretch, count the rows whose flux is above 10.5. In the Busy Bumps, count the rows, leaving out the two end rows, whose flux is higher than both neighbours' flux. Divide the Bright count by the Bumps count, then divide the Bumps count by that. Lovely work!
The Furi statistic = 0.8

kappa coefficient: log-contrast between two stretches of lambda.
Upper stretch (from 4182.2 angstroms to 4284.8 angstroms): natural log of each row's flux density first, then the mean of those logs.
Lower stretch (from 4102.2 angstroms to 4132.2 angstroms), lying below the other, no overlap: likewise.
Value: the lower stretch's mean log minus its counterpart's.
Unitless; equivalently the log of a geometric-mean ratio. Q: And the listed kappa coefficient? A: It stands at -0.02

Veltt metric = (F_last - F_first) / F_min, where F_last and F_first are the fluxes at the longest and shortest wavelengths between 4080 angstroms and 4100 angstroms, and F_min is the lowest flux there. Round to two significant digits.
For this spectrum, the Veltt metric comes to -0.15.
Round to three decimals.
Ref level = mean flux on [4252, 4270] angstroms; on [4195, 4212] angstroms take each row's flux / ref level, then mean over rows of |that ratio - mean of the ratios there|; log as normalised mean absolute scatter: 0.072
